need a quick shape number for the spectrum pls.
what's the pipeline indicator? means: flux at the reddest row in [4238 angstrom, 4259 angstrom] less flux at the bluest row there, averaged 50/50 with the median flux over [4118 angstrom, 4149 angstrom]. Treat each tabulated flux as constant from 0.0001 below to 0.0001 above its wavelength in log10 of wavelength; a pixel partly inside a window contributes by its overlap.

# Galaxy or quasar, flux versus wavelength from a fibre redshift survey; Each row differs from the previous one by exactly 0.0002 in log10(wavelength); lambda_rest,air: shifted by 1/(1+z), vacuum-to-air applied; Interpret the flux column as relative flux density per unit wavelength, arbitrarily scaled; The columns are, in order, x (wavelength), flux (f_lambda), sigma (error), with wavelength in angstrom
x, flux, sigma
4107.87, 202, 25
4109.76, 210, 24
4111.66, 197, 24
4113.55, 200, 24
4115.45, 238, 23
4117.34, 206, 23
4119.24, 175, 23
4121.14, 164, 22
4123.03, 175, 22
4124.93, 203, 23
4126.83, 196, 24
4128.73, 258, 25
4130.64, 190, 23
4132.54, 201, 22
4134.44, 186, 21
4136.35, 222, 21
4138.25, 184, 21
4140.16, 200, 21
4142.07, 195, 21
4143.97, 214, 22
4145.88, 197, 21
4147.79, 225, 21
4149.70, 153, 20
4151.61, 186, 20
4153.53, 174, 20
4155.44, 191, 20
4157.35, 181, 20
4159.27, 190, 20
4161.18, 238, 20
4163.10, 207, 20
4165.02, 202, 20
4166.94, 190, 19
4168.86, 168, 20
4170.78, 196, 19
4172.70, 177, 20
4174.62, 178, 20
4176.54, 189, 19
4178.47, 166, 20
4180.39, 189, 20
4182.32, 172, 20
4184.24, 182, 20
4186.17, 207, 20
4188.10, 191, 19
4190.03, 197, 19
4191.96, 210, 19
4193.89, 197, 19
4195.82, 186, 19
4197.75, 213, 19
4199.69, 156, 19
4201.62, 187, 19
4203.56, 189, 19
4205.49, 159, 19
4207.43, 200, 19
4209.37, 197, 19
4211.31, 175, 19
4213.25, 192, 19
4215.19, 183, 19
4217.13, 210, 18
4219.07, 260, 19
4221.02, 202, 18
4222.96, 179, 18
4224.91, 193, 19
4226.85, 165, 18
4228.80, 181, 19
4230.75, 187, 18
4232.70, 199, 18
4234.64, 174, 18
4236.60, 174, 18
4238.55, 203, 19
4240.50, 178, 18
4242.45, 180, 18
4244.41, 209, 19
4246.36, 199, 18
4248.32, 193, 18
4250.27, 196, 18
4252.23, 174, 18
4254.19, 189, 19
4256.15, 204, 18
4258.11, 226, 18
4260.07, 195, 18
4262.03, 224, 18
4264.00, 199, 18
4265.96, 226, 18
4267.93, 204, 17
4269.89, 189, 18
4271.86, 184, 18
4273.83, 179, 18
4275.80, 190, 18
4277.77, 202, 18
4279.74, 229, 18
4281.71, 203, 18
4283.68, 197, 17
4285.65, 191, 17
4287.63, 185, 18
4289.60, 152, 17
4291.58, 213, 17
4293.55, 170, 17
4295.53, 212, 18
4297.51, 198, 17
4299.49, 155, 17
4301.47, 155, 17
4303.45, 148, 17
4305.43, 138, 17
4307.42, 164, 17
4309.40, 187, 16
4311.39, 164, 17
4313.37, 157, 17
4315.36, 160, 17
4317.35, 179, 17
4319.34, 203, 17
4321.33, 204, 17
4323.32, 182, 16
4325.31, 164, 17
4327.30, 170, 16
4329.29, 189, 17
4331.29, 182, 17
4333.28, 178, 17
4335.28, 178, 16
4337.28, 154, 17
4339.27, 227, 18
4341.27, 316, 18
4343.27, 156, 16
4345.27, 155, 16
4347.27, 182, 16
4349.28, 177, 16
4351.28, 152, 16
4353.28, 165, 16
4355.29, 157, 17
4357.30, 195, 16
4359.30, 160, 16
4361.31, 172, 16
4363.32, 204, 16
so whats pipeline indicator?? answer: 110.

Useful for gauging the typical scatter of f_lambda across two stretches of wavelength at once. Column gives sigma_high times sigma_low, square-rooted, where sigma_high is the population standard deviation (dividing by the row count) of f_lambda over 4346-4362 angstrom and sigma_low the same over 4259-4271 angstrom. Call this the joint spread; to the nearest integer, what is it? 14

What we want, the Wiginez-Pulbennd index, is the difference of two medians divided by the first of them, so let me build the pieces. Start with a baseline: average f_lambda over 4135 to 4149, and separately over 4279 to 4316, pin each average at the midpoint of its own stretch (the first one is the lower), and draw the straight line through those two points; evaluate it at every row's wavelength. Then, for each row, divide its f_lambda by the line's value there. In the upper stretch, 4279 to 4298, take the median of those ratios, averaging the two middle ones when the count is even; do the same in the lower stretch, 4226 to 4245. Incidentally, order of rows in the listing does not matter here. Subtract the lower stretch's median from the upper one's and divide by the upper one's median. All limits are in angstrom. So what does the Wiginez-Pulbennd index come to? 0.13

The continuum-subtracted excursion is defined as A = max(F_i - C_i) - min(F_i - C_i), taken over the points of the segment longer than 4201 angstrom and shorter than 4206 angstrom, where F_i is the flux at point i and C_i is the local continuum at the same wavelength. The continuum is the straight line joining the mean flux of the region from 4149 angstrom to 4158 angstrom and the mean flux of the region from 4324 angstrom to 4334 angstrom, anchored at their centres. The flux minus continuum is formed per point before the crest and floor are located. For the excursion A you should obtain 30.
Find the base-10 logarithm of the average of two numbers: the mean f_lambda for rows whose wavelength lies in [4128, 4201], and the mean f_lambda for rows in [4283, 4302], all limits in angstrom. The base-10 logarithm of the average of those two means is 2.27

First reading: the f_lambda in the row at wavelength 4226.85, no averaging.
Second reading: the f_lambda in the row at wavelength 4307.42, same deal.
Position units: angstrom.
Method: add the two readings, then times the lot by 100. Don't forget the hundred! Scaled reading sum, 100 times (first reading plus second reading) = 32900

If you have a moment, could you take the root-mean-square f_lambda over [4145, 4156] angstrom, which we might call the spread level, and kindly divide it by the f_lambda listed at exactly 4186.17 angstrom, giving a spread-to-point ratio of 0.91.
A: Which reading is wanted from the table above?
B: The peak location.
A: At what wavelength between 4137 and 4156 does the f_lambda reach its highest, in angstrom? 4147.79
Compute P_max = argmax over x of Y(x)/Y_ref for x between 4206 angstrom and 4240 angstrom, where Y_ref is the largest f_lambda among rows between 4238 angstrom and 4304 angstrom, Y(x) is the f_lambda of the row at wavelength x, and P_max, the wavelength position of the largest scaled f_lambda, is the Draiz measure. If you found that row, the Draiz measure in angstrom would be 4219.07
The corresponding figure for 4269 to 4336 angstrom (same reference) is 4279.74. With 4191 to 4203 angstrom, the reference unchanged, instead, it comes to 4197.75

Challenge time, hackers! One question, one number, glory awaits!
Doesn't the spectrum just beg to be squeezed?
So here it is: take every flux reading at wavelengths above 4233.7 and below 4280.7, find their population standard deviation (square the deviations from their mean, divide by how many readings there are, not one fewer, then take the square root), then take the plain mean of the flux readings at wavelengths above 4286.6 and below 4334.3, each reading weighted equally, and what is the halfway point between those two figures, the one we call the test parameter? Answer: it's 96.0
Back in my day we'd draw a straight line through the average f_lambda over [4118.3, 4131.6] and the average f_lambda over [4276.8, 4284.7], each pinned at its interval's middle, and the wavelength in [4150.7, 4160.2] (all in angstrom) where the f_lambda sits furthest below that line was 4153.53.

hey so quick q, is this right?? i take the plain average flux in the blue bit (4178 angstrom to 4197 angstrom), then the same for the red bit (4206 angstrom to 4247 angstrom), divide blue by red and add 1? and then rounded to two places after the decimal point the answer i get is 1.99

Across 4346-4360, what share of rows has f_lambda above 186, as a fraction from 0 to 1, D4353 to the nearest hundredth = 0.14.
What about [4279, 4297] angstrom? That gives 0.67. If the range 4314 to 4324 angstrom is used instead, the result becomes 0.40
